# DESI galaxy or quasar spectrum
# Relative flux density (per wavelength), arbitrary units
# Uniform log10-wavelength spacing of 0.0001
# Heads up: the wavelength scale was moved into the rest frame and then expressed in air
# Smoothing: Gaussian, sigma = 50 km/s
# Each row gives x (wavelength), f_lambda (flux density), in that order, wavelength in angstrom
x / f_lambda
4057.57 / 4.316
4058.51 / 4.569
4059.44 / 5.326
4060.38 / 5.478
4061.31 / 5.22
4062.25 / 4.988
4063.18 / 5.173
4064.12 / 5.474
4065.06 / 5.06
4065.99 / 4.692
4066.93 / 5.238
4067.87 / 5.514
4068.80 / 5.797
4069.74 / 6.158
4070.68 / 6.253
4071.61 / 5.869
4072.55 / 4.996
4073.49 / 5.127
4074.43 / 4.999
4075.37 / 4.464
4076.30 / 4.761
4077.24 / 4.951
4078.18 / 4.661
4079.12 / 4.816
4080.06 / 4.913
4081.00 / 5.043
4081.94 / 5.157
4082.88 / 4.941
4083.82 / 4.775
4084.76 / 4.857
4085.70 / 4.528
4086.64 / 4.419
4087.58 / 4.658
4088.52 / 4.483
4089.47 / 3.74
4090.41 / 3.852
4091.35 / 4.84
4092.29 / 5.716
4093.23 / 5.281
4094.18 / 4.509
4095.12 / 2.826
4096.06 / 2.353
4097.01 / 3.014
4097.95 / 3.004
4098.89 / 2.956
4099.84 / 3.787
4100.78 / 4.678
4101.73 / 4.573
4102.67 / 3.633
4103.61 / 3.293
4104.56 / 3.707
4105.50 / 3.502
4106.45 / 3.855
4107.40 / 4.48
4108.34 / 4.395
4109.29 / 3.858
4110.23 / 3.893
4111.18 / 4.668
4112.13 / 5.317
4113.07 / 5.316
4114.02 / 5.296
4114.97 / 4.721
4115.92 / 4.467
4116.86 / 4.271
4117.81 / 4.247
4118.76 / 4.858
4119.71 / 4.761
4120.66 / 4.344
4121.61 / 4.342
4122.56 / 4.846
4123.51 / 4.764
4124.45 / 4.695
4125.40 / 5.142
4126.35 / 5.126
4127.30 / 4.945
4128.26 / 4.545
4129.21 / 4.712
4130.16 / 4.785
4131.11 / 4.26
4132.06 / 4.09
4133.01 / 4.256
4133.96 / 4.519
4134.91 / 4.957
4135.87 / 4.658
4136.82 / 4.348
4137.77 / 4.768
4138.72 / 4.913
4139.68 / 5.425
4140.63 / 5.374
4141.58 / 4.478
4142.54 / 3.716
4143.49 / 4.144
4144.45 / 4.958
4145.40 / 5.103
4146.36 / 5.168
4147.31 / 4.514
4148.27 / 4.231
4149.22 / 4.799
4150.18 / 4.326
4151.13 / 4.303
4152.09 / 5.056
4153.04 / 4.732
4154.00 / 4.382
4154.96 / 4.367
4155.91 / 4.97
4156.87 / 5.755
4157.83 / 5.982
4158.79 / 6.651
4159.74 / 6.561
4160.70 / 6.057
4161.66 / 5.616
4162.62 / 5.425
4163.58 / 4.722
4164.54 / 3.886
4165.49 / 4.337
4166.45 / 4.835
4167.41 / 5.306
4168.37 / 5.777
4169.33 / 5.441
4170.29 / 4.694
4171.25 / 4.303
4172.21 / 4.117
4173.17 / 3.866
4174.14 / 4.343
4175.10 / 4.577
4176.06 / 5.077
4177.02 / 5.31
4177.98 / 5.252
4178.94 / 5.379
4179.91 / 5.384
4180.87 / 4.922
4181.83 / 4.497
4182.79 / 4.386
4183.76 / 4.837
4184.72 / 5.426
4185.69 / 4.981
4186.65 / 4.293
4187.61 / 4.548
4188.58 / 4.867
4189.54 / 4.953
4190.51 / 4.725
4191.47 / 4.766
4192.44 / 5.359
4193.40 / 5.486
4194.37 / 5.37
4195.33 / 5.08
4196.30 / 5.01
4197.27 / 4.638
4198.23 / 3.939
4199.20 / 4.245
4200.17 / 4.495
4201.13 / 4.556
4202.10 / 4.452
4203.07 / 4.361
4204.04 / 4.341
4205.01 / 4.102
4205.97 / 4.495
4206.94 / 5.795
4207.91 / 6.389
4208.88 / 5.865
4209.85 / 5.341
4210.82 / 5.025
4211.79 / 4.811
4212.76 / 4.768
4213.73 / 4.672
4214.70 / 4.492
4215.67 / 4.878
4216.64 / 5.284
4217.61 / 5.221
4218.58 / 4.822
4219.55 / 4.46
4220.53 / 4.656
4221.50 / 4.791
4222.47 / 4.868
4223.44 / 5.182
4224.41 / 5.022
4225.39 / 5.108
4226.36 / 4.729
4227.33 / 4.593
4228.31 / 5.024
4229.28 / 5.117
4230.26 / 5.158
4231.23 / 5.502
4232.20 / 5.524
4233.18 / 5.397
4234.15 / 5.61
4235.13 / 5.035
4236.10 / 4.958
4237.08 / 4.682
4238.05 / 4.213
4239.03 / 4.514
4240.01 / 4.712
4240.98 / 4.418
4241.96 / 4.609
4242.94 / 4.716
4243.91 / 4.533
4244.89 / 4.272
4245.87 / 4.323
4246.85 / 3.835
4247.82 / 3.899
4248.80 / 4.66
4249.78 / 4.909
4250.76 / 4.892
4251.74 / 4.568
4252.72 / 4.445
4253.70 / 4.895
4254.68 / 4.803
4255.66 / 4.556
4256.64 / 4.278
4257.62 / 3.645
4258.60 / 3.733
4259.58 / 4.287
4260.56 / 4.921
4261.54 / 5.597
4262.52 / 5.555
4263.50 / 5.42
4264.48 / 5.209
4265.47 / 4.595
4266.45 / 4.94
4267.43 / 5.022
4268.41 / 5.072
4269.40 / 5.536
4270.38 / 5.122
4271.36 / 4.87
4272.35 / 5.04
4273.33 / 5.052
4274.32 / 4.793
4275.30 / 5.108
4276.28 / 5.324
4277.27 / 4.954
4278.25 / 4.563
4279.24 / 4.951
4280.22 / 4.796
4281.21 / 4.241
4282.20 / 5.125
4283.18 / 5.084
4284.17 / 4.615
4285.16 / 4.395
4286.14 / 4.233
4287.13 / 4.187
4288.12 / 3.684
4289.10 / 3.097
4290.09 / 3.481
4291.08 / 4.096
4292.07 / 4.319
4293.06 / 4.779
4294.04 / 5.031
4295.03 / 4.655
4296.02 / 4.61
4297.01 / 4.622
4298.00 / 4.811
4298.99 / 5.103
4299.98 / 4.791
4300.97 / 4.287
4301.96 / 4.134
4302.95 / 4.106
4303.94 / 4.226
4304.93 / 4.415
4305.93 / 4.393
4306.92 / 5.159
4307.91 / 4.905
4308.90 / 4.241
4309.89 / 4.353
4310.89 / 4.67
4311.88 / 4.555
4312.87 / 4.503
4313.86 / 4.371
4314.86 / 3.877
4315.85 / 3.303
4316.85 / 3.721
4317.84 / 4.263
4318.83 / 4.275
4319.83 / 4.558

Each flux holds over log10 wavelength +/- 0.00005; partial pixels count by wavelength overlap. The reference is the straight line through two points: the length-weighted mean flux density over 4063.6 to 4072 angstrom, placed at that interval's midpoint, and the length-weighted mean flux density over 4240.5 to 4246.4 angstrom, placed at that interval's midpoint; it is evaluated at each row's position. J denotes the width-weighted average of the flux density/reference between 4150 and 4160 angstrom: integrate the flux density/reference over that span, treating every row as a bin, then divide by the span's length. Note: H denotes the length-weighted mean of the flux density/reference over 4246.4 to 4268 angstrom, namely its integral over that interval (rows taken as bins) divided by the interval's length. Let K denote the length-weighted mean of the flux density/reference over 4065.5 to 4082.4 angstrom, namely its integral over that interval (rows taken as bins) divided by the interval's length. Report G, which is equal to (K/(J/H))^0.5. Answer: 0.98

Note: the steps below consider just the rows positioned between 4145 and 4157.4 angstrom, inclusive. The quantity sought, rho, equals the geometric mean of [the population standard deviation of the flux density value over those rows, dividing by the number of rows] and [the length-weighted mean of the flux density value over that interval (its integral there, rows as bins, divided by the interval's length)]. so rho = 1.43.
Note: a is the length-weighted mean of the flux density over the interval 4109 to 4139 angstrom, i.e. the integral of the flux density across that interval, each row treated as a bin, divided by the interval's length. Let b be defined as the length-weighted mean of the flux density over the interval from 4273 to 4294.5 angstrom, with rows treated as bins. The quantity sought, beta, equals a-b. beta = 0.1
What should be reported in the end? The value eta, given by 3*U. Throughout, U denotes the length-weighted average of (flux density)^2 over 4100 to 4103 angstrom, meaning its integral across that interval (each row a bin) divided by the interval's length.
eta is 55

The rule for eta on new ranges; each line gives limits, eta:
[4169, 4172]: 68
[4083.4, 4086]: 67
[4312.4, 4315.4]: 54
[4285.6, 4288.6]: 49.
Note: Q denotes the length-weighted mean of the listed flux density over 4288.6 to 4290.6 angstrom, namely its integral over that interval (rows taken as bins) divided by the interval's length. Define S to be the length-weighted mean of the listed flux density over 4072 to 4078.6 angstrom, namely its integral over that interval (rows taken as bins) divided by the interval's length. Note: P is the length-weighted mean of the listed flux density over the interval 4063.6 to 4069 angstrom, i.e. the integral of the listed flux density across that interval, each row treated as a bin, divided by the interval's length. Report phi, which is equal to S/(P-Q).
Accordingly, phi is 2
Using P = 5.3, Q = 3.30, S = 4.9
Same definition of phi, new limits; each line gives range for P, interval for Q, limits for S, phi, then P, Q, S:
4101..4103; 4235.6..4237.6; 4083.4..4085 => -8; 4.2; 4.83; 4.8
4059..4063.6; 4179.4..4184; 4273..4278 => 11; 5.2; 4.80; 5.0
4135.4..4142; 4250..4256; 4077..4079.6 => 30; 4.9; 4.70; 4.8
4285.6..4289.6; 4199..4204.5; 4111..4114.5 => -9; 3.8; 4.41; 5.2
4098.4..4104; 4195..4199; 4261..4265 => -7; 3.8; 4.62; 5.4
